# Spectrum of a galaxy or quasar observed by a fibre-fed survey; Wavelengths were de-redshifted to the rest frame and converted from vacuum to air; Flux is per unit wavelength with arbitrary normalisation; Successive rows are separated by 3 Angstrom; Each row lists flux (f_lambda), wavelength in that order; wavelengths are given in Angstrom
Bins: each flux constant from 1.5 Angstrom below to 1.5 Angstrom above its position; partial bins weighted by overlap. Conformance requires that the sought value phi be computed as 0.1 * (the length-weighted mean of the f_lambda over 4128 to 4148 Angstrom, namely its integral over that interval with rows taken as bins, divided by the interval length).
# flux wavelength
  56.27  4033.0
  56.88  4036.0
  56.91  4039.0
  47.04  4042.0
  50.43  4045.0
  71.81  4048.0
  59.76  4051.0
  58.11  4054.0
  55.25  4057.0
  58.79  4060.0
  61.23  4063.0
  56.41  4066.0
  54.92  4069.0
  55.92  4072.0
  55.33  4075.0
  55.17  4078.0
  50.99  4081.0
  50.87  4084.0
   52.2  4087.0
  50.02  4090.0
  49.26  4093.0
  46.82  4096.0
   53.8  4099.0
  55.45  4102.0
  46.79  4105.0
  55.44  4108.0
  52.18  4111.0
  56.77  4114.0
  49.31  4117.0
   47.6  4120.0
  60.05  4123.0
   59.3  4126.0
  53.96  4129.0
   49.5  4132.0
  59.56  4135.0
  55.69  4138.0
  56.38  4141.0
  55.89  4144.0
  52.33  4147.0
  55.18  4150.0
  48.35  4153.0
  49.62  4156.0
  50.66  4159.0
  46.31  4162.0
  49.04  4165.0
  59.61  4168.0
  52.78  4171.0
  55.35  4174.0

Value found 5.48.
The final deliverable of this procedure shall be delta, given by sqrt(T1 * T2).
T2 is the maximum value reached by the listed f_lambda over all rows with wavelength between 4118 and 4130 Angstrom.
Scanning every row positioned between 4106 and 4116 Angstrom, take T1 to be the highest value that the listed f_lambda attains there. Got 58.4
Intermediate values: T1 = 56.77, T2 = 60.05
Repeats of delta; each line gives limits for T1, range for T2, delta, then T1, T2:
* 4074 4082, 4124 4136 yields 57.4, 55.33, 59.56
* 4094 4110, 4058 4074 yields 58.3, 55.45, 61.23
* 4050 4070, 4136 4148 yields 58.8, 61.23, 56.38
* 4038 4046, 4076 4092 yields 56.0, 56.91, 55.17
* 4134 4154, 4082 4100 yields 56.6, 59.56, 53.8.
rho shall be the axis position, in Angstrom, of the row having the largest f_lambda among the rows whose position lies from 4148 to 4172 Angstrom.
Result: 4168.0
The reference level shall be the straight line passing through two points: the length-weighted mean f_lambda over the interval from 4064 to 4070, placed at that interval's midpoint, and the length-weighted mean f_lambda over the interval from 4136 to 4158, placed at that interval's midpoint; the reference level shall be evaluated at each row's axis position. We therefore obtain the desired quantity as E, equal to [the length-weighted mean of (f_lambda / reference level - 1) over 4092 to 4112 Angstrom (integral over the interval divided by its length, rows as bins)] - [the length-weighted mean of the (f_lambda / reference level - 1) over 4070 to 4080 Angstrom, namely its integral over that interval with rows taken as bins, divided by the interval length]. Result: -0.05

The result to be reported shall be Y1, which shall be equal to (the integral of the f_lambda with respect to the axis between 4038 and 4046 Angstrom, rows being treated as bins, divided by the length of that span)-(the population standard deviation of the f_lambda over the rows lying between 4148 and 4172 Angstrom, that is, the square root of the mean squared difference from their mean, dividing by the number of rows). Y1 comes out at 47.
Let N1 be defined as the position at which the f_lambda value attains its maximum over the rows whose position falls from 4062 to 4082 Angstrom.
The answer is 4063.0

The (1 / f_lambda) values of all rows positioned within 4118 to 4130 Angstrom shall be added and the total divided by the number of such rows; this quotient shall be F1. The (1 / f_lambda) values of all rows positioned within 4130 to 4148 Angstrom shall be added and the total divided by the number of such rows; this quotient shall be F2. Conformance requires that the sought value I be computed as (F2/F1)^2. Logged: 1.00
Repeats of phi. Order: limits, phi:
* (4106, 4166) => 5.31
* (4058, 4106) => 5.35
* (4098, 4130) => 5.37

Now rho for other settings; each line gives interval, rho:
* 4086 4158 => 4123.0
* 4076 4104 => 4102.0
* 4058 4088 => 4063.0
